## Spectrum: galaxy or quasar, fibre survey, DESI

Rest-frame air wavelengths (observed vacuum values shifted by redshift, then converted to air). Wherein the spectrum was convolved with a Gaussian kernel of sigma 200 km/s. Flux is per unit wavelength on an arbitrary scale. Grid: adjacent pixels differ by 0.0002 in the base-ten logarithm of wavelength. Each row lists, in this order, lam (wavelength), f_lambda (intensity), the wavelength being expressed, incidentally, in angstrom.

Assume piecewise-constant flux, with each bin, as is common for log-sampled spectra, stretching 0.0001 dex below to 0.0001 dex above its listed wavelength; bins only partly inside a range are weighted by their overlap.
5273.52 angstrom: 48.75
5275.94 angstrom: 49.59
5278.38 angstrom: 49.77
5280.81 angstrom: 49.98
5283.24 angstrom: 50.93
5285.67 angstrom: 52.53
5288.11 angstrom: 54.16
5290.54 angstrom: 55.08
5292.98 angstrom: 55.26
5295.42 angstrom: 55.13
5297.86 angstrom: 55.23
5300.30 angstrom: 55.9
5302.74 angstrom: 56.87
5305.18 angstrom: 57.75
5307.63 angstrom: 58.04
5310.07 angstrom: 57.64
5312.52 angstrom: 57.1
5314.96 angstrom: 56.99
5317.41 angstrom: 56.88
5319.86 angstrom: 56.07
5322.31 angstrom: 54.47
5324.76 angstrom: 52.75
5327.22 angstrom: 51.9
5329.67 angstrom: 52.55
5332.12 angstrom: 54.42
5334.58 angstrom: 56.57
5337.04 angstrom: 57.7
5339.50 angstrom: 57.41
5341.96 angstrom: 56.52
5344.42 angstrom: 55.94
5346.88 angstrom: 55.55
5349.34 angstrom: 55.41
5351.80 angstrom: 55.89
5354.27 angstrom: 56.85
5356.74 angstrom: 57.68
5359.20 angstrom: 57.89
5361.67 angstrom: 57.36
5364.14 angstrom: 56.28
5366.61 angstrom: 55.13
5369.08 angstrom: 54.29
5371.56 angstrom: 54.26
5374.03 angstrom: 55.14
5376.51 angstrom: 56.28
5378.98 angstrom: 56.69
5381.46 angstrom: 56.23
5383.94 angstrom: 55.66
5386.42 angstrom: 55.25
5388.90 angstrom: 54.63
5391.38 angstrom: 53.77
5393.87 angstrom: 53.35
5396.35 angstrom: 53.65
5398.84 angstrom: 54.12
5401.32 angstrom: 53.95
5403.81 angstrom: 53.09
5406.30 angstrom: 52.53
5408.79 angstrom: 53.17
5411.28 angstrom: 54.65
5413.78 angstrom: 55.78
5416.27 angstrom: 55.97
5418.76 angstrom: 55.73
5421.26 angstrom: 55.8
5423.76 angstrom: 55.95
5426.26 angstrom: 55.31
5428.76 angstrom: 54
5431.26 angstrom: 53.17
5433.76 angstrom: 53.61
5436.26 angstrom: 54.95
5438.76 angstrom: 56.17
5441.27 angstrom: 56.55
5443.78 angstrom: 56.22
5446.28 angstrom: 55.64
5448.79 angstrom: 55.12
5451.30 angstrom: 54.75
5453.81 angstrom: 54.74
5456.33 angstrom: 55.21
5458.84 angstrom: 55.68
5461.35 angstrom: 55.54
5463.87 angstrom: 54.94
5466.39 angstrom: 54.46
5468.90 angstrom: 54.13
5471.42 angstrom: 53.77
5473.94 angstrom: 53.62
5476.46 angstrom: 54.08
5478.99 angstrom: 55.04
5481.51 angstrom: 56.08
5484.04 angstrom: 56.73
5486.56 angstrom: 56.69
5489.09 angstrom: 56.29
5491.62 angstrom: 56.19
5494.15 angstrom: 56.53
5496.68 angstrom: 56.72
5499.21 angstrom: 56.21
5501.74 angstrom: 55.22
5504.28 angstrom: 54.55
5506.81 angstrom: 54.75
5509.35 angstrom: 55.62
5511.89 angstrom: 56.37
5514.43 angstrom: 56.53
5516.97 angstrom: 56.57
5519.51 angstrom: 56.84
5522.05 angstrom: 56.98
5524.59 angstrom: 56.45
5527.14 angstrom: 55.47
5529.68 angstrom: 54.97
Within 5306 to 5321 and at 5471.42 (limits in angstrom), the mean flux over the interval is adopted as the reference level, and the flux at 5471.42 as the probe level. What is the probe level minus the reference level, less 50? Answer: -53.4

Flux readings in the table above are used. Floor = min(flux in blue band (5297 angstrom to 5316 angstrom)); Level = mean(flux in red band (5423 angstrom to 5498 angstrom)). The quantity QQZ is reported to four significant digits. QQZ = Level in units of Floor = 1.001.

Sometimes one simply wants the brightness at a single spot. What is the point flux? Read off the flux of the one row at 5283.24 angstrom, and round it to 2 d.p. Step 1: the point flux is 50.93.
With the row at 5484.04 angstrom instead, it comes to 56.73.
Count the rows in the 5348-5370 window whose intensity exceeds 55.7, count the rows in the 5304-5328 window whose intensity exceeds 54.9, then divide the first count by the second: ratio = 0.9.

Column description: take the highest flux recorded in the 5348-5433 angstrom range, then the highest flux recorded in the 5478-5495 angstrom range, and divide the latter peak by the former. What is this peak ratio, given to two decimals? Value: 0.98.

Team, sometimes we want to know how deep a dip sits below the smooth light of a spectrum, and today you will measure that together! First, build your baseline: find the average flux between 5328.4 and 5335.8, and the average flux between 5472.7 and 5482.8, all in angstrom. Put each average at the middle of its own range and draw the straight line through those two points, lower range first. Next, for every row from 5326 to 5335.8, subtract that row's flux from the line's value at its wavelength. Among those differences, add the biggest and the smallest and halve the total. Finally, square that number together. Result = 0.1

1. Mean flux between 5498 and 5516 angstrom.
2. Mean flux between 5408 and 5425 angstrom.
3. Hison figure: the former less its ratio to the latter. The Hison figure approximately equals 54.6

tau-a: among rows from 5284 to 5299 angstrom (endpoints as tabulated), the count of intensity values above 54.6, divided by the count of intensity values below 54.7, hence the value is 2.0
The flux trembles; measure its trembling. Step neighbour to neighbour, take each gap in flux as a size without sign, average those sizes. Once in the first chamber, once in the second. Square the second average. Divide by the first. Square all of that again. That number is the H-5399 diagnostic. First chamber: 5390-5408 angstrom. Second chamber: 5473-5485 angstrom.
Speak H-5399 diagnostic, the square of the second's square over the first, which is 1.7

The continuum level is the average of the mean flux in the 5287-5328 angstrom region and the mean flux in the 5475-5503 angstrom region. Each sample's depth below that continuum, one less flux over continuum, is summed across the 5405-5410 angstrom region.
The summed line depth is 0.11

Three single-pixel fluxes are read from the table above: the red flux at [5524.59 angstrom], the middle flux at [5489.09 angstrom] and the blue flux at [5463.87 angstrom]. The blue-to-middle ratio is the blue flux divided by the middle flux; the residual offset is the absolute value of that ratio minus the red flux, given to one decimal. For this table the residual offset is 55.5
